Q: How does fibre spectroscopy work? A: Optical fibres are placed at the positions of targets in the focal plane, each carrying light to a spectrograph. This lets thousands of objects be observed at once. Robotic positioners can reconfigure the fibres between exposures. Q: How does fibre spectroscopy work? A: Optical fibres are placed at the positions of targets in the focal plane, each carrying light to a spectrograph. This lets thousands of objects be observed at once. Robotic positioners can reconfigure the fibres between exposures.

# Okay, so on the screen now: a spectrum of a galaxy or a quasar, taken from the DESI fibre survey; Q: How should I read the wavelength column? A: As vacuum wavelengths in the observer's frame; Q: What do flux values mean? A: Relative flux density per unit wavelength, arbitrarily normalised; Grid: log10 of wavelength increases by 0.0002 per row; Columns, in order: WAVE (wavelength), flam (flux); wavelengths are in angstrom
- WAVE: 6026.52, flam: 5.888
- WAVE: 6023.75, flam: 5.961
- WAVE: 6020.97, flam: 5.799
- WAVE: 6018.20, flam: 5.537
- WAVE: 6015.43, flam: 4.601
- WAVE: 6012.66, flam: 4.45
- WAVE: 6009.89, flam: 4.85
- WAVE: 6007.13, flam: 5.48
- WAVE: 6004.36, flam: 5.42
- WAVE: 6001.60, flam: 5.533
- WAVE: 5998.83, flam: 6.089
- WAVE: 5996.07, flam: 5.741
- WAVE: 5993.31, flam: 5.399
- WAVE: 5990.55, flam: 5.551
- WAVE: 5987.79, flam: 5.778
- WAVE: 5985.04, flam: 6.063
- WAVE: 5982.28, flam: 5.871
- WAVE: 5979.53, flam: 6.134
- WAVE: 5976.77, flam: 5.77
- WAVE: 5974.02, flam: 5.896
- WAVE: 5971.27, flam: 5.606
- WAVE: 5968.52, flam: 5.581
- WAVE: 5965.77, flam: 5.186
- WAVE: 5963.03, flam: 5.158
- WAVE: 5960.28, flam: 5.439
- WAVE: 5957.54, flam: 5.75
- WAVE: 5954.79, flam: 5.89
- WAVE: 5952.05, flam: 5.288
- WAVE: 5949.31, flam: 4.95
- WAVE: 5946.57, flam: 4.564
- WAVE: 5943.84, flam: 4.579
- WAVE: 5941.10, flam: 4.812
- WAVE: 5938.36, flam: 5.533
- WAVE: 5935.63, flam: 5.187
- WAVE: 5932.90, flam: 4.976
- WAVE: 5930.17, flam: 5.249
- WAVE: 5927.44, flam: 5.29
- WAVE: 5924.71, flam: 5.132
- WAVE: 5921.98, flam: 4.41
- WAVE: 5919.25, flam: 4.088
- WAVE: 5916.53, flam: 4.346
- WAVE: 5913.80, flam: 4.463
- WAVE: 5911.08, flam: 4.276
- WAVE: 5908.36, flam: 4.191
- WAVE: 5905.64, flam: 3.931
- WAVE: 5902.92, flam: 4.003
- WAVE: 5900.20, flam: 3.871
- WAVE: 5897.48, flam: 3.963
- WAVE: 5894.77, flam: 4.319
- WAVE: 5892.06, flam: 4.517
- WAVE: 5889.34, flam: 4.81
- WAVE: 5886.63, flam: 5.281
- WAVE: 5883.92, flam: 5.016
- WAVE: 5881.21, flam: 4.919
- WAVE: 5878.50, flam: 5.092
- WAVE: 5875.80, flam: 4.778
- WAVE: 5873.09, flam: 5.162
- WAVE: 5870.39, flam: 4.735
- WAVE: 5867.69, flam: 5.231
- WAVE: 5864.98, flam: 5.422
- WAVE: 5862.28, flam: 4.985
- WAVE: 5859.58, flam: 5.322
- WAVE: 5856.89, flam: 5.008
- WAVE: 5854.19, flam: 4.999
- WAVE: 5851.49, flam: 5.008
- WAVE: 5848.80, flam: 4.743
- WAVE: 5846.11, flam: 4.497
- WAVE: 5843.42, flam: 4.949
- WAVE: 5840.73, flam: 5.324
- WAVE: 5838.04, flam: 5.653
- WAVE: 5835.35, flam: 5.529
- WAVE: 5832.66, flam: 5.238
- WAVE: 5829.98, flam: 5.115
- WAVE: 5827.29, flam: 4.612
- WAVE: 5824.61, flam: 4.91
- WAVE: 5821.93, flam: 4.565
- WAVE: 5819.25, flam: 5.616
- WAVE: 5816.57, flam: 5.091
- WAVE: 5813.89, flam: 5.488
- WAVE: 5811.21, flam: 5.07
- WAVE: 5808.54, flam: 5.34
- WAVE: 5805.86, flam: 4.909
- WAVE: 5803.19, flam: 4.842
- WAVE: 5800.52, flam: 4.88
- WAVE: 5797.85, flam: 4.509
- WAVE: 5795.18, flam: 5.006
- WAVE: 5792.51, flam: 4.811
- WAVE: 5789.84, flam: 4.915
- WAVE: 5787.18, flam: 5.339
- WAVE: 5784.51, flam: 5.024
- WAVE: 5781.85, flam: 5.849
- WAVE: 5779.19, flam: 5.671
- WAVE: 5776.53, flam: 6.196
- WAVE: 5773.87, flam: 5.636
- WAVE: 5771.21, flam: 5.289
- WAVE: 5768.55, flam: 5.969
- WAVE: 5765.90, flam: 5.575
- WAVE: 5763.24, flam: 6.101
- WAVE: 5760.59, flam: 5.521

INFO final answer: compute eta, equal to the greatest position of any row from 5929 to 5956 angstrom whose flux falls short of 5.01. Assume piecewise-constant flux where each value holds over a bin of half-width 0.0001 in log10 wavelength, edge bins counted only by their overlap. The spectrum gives 5949.31 angstrom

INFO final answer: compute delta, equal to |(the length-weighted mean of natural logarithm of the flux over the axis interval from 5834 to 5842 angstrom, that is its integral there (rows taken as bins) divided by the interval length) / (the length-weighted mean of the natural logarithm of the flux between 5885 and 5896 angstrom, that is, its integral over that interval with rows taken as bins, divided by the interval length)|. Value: 1.10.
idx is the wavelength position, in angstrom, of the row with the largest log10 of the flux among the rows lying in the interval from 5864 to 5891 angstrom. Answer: 5864.98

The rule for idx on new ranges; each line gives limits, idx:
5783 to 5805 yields 5787.18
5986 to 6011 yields 5998.83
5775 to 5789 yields 5776.53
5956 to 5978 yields 5974.02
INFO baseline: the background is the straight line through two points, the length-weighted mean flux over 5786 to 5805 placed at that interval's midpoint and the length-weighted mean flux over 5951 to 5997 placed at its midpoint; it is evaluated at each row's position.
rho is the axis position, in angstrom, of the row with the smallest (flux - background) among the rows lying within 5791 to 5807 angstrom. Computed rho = 5797.85 angstrom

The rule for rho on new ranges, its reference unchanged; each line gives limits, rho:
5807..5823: 5821.93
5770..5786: 5784.51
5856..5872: 5870.39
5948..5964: 5949.31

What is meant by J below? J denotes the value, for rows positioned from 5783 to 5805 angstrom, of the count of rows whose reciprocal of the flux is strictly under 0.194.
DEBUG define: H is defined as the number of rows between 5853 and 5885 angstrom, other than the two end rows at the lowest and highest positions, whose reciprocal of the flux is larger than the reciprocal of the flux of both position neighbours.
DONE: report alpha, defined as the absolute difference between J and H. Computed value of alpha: 3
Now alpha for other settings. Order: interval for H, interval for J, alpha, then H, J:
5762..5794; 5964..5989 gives 5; 4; 9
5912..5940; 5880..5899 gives 1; 2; 1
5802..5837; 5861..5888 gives 0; 4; 4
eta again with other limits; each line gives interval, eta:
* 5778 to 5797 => 5795.18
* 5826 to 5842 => 5827.29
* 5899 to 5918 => 5916.53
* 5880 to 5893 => 5892.06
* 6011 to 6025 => 6015.43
